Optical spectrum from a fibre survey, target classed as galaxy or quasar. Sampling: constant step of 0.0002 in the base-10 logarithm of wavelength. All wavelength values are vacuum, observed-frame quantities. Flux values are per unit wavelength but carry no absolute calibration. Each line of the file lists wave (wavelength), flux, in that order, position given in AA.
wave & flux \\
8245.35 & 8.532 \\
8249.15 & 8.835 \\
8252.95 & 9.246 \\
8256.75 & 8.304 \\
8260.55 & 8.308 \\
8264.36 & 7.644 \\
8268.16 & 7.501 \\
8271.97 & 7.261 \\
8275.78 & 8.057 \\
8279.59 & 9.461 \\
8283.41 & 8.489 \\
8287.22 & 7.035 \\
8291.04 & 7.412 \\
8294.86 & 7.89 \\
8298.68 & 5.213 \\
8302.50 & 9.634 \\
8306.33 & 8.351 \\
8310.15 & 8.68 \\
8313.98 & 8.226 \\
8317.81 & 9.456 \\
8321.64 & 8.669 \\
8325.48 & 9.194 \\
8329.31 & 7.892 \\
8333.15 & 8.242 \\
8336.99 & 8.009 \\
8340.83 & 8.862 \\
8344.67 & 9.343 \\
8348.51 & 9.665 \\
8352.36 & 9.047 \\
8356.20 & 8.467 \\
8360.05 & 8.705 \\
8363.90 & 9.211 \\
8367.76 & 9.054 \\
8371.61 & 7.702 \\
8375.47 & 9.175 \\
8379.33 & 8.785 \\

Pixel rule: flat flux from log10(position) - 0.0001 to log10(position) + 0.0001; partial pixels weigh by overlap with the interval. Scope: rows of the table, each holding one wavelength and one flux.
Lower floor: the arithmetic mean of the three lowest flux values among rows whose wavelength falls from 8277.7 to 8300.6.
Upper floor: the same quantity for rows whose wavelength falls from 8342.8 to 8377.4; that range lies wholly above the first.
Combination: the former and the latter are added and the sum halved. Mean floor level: 7.4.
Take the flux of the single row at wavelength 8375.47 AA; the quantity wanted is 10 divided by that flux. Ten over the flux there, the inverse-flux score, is 1.09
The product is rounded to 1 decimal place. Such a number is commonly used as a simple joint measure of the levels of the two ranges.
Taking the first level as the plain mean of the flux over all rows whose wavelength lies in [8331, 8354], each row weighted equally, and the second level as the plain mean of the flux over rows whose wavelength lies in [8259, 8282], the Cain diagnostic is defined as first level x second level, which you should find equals 71.2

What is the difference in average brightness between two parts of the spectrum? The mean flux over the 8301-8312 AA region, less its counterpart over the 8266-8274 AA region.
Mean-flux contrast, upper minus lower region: 1.5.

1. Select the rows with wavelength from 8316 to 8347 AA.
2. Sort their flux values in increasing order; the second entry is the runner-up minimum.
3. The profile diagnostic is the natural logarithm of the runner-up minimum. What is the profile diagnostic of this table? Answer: 2.08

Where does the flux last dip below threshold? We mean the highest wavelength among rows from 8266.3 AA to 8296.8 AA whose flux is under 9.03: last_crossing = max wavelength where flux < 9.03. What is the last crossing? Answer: 8294.86 AA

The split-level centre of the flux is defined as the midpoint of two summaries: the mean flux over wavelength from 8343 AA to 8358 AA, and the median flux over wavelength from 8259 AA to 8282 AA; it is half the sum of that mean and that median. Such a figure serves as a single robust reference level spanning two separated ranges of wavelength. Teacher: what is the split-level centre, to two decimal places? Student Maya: 8.49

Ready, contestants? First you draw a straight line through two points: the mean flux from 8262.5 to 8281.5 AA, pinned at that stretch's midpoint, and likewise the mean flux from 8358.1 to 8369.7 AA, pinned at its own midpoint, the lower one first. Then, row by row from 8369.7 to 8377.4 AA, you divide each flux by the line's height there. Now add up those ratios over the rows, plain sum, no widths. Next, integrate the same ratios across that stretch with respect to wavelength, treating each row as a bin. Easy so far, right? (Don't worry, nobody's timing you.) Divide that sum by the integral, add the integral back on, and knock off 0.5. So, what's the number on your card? 6.9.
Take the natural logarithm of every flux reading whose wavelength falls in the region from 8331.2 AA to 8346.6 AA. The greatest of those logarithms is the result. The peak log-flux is 2.23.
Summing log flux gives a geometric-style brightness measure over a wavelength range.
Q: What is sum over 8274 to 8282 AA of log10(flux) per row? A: 1.88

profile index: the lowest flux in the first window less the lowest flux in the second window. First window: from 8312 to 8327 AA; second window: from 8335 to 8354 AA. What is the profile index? 0.2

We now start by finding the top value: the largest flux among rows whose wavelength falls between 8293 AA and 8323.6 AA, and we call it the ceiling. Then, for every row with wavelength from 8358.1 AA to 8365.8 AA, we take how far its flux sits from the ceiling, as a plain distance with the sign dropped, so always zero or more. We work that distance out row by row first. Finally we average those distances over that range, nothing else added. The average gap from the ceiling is 0.68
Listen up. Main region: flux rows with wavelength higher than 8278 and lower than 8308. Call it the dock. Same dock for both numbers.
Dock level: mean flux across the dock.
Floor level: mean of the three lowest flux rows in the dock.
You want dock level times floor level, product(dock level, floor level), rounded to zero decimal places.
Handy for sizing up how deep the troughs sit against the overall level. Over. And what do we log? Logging 52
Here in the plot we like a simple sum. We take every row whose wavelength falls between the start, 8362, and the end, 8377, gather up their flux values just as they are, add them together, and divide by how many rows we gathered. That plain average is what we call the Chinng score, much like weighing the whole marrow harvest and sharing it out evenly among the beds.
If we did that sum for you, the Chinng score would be 8.8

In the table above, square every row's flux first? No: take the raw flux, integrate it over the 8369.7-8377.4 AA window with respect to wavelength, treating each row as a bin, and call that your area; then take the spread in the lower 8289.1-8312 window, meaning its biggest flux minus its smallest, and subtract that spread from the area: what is 61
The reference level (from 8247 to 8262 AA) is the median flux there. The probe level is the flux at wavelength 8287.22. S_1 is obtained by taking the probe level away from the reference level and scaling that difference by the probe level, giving 0.22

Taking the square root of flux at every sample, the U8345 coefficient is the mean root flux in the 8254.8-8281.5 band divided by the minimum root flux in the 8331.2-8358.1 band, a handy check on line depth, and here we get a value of 1.00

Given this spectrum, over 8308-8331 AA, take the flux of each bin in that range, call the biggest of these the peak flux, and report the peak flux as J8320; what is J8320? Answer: 9.456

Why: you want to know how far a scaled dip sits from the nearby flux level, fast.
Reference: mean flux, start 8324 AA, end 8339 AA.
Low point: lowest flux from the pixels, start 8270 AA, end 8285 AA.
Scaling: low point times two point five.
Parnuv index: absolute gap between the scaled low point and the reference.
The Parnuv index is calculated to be 10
